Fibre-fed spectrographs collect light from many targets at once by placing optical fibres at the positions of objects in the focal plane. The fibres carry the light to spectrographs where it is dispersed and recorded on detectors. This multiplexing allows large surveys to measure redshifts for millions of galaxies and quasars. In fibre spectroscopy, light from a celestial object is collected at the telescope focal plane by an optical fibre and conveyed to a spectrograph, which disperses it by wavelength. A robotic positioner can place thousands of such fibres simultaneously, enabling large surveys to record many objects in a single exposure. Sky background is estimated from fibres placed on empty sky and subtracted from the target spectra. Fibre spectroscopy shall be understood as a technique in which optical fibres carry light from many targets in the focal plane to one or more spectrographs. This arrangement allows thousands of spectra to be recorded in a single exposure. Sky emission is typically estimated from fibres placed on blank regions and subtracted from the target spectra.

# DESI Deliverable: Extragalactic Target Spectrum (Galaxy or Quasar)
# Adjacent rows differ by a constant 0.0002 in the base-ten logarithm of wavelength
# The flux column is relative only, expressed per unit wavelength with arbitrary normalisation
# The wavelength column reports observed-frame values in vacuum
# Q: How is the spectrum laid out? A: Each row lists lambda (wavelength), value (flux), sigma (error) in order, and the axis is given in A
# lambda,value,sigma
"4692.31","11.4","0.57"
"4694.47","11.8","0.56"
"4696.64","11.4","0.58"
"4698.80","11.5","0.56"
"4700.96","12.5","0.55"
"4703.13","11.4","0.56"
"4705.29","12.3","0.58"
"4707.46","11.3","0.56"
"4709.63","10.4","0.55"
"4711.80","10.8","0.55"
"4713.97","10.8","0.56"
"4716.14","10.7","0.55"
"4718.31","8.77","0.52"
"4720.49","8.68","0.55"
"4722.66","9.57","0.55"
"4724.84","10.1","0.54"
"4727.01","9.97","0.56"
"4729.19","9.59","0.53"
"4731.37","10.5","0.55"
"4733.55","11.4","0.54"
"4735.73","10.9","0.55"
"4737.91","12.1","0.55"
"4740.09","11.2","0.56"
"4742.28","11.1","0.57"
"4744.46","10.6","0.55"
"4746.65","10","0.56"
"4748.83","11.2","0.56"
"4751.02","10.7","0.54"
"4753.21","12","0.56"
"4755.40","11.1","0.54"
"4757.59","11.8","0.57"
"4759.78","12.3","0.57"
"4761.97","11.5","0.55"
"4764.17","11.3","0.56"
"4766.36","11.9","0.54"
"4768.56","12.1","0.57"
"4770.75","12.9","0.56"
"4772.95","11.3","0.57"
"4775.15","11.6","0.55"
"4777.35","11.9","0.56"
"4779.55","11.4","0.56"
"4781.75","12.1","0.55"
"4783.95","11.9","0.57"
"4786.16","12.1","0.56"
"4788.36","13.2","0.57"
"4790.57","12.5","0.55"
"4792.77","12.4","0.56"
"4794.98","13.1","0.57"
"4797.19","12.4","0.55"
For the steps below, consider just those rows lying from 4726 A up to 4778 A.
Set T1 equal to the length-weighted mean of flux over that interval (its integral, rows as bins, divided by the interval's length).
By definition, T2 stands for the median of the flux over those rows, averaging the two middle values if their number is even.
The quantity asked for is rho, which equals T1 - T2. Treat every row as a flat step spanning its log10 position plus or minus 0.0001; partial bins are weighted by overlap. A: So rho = -0.01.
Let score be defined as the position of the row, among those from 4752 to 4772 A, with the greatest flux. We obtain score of 4770.75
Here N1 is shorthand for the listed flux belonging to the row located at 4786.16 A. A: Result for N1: 12.1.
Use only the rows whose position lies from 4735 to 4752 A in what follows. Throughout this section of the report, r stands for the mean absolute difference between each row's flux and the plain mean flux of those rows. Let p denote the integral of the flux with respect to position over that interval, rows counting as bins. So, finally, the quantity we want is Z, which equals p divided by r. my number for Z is 439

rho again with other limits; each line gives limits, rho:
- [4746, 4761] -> 0.15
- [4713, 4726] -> -0.07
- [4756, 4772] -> 0.04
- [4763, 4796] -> 0.01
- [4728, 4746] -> -0.11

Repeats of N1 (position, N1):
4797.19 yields 12.4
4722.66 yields 9.57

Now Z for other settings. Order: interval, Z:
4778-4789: 314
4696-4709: 342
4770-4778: 195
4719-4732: 276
